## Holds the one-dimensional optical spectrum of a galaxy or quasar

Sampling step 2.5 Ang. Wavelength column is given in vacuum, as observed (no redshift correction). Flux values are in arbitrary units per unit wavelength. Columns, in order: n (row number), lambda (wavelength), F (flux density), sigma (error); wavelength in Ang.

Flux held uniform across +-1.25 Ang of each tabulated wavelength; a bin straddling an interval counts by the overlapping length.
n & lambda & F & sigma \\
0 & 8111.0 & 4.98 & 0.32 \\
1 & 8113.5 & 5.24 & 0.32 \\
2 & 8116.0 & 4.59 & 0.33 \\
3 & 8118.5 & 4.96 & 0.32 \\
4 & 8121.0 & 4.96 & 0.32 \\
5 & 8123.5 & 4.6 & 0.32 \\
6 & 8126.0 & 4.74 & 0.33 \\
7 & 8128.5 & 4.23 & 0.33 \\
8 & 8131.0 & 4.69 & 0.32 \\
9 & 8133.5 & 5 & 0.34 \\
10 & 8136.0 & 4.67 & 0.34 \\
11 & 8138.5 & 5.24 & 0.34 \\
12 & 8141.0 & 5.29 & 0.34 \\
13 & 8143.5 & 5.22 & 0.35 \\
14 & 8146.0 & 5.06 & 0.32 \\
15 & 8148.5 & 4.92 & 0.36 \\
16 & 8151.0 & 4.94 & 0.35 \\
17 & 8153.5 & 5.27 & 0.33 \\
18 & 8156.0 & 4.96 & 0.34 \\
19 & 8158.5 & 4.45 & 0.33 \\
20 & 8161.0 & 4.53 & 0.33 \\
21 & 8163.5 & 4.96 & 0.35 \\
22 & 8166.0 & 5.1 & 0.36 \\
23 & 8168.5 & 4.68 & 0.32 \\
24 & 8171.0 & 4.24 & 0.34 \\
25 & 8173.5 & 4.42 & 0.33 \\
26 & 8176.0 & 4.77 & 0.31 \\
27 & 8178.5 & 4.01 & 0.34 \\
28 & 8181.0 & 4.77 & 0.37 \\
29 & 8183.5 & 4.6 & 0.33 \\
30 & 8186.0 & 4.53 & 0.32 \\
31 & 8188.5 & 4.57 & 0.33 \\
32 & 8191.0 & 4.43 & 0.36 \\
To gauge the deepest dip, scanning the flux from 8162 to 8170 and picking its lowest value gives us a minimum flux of 4.68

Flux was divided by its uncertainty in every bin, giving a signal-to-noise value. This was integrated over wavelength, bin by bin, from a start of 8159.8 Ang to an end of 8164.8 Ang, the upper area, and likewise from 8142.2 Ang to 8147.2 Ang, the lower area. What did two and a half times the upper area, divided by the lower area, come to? 2.27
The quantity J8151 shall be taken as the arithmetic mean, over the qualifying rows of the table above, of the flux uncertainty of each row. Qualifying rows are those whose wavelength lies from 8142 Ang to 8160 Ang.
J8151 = 0.340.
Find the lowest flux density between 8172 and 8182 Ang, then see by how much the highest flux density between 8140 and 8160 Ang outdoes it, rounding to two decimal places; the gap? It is 1.28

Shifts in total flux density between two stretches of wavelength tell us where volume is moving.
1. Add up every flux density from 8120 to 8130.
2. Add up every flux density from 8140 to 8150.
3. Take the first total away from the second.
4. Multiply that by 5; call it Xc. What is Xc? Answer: 10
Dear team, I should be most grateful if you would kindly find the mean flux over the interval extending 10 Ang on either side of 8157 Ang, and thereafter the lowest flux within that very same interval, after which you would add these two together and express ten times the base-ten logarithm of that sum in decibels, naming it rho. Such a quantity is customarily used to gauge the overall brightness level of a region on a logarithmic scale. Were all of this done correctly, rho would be 9.7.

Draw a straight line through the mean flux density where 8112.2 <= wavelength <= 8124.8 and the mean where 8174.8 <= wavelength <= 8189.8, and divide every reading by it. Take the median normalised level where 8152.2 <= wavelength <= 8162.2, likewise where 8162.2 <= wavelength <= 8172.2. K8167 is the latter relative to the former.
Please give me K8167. 1.02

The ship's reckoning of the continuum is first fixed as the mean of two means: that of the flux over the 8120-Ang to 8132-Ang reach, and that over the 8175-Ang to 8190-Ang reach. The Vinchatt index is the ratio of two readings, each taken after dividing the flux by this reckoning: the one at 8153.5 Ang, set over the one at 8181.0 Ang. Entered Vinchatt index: 1.10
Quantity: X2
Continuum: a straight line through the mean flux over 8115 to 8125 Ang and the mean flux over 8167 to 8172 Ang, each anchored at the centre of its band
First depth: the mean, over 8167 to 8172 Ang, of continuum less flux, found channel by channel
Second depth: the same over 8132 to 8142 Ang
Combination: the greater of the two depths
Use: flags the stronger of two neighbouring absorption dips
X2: 0.00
